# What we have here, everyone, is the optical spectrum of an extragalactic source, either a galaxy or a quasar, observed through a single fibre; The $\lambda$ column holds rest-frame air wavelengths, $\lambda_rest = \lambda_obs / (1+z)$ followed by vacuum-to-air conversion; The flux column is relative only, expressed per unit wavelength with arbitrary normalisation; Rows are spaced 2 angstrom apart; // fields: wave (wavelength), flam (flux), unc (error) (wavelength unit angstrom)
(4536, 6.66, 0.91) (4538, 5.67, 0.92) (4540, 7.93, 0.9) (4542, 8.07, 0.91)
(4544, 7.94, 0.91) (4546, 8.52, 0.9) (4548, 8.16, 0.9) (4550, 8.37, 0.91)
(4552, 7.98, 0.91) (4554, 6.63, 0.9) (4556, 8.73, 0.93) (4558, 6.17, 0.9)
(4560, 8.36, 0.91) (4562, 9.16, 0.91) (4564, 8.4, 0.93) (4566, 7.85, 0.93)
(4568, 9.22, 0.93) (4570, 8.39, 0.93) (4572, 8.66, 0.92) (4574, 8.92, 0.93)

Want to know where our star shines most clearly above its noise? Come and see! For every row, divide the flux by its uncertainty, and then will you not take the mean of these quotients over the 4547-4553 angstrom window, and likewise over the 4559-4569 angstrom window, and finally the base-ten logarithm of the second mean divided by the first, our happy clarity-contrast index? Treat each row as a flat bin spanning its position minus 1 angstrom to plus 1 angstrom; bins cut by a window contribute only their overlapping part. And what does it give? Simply 0.02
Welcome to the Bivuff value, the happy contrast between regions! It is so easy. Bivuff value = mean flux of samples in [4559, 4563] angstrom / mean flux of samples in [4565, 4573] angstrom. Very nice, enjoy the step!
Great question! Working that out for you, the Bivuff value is 1.03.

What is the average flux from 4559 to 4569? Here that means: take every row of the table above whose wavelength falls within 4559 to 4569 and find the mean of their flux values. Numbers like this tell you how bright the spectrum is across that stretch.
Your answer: 8.60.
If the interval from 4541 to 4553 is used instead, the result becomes 8.17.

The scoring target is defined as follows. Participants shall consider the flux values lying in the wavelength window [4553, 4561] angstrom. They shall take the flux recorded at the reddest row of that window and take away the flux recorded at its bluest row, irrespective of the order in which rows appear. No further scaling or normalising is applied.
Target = 1.7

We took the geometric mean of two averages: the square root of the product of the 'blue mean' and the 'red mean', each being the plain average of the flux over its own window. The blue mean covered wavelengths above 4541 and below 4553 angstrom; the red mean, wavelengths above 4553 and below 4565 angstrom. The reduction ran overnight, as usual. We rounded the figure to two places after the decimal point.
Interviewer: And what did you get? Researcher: 8.04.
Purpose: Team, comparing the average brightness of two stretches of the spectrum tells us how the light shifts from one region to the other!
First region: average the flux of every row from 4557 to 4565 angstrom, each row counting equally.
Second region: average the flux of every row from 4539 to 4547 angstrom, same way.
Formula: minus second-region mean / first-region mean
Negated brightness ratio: -1.01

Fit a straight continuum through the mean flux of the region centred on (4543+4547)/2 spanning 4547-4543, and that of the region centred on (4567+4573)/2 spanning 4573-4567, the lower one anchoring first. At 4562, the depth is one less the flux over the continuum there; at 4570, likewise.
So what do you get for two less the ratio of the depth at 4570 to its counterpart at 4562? 2.6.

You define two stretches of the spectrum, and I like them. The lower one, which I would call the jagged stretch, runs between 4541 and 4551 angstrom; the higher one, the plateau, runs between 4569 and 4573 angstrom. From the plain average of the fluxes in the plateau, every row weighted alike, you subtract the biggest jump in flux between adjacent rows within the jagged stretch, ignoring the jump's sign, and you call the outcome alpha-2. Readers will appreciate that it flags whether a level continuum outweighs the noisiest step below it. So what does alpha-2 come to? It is 7.9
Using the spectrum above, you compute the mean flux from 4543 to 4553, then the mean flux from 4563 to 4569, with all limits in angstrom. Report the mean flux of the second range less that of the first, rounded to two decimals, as 0.30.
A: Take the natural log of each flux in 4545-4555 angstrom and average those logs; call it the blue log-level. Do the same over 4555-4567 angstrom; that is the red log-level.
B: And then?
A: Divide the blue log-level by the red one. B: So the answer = 0.99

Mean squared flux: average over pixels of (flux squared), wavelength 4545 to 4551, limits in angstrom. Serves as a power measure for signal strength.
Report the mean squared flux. 70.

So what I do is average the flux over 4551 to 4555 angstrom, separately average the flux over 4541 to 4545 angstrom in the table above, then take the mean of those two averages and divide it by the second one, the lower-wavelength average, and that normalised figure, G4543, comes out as 0.96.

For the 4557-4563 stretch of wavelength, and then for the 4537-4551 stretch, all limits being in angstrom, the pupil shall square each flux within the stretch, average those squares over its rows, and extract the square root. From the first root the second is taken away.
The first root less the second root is 0.14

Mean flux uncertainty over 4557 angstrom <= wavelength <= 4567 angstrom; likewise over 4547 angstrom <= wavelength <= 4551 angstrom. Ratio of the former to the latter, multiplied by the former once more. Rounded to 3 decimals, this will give 0.927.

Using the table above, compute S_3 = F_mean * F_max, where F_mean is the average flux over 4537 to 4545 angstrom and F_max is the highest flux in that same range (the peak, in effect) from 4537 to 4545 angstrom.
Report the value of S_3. 59.7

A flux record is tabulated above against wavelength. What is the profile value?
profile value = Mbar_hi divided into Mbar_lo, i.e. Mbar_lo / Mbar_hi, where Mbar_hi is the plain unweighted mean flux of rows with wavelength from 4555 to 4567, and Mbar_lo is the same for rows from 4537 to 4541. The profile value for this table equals 0.84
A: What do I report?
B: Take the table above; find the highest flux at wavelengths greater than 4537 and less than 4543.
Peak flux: 8.07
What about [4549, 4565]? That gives 9.16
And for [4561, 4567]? 9.16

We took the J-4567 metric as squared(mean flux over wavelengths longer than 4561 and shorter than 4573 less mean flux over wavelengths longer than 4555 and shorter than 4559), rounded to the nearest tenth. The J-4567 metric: 1.4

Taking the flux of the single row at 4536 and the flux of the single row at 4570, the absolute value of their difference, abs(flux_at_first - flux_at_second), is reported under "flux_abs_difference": 1.7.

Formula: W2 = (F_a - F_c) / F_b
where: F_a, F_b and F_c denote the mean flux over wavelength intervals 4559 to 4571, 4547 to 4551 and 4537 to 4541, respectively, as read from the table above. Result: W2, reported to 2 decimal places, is 0.21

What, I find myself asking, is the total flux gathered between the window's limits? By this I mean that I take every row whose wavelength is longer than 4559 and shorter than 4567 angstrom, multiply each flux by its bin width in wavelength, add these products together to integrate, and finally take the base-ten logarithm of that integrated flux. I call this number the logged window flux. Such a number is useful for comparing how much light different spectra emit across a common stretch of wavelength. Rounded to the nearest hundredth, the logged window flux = 1.83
